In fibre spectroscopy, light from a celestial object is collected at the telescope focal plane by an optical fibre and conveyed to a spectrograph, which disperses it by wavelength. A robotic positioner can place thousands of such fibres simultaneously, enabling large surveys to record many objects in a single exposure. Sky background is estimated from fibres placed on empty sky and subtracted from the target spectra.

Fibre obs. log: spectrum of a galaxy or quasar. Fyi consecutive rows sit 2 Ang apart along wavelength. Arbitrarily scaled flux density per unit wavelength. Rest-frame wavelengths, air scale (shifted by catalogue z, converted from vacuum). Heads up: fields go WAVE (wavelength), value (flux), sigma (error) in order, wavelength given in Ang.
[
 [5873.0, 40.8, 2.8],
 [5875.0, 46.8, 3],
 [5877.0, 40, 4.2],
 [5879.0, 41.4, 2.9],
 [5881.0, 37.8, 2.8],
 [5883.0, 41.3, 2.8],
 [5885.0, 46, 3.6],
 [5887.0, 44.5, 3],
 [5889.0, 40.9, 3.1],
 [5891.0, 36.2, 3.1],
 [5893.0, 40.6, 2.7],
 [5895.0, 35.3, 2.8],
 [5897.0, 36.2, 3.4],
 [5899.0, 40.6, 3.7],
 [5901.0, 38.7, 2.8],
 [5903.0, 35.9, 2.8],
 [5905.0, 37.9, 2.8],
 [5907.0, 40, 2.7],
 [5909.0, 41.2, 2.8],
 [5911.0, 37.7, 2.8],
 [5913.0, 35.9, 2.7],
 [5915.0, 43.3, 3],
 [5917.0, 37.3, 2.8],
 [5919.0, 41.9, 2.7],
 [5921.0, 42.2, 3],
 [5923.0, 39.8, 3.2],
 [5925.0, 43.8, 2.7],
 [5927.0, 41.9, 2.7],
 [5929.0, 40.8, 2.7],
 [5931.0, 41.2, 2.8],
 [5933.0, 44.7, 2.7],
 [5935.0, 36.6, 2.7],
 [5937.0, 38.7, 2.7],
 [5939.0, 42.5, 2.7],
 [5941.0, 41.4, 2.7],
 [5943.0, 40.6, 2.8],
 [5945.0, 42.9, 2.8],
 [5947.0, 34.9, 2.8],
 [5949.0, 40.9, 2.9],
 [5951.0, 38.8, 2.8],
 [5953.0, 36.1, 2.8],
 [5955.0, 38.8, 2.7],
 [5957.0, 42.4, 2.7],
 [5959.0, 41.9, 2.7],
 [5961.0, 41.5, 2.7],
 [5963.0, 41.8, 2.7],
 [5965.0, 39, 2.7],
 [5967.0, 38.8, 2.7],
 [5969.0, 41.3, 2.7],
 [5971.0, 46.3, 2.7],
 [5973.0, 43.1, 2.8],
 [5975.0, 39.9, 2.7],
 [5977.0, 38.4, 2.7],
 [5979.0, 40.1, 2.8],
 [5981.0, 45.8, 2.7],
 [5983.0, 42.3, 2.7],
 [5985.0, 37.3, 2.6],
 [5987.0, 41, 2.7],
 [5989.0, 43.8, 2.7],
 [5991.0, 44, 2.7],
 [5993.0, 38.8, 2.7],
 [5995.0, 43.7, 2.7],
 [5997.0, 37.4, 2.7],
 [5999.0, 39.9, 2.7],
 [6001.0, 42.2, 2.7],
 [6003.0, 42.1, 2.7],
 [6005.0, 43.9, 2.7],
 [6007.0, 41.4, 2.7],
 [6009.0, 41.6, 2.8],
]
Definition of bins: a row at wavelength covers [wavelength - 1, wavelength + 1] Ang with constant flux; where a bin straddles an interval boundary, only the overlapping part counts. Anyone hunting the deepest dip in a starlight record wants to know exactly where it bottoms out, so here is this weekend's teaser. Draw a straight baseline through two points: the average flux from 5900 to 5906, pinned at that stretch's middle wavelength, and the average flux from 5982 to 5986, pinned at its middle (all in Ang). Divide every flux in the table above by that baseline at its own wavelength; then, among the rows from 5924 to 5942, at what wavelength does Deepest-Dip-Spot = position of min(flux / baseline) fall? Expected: 5935.0 Ang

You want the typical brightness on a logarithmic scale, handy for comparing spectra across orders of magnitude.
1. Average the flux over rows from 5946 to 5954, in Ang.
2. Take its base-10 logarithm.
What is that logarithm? 1.58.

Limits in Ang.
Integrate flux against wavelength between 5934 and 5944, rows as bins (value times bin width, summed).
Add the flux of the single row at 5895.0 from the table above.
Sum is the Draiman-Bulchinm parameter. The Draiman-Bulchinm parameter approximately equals 435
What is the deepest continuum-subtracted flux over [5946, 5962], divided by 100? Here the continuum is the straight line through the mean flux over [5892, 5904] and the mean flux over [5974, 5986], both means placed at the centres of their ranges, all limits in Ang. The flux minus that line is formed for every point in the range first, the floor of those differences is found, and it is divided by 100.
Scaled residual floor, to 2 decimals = -0.05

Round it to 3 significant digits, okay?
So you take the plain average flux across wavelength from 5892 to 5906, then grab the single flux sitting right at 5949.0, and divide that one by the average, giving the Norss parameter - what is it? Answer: 1.08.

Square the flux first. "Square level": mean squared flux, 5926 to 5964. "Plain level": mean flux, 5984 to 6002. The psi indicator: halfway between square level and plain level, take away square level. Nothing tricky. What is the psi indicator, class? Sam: -800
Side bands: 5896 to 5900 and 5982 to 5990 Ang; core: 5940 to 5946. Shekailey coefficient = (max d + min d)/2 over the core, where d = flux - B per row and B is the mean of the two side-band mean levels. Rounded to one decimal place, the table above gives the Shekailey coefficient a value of 2.0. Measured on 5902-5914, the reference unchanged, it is -1.2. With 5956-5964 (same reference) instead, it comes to 2.2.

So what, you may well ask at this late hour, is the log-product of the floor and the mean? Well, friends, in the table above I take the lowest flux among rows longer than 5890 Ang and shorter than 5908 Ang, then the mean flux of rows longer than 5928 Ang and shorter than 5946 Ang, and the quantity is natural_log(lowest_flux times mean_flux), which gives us 7.28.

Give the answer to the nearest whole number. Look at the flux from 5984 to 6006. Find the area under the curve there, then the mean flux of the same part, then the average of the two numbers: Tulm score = 475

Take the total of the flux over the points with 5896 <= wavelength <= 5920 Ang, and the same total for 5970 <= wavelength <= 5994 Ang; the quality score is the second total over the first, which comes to 1.07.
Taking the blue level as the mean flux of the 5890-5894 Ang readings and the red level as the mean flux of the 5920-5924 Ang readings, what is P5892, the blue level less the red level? -2.6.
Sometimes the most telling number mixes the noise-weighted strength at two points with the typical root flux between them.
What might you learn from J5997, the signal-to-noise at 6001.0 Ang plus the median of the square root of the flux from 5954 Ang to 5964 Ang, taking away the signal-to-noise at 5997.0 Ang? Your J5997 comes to 8.2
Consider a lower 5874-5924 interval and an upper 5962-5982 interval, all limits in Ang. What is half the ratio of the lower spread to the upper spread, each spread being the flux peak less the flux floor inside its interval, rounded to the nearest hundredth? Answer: 0.73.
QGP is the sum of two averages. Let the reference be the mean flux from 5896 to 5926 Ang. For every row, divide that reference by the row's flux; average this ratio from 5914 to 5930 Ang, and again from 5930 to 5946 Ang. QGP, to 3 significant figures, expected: 1.92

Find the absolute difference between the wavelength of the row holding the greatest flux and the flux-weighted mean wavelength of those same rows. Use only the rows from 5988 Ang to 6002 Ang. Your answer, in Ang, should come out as 3.9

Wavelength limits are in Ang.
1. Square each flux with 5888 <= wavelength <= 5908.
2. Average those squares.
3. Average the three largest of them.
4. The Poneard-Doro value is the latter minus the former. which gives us 191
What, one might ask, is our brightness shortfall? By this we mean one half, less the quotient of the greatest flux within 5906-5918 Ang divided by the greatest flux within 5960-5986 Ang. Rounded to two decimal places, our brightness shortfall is -0.44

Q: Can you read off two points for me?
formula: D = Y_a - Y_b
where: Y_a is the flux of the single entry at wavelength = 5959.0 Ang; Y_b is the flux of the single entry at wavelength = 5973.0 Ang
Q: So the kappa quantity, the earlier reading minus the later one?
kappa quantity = -1.2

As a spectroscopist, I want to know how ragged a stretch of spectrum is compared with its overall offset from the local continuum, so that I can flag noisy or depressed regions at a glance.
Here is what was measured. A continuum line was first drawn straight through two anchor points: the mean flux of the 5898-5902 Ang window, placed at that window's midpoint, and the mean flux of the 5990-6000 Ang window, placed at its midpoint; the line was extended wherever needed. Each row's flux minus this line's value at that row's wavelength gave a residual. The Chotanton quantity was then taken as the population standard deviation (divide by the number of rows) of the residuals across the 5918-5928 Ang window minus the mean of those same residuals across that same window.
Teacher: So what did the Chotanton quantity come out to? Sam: -0.7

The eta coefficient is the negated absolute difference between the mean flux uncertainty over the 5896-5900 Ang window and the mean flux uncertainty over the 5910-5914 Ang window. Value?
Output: -0.8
